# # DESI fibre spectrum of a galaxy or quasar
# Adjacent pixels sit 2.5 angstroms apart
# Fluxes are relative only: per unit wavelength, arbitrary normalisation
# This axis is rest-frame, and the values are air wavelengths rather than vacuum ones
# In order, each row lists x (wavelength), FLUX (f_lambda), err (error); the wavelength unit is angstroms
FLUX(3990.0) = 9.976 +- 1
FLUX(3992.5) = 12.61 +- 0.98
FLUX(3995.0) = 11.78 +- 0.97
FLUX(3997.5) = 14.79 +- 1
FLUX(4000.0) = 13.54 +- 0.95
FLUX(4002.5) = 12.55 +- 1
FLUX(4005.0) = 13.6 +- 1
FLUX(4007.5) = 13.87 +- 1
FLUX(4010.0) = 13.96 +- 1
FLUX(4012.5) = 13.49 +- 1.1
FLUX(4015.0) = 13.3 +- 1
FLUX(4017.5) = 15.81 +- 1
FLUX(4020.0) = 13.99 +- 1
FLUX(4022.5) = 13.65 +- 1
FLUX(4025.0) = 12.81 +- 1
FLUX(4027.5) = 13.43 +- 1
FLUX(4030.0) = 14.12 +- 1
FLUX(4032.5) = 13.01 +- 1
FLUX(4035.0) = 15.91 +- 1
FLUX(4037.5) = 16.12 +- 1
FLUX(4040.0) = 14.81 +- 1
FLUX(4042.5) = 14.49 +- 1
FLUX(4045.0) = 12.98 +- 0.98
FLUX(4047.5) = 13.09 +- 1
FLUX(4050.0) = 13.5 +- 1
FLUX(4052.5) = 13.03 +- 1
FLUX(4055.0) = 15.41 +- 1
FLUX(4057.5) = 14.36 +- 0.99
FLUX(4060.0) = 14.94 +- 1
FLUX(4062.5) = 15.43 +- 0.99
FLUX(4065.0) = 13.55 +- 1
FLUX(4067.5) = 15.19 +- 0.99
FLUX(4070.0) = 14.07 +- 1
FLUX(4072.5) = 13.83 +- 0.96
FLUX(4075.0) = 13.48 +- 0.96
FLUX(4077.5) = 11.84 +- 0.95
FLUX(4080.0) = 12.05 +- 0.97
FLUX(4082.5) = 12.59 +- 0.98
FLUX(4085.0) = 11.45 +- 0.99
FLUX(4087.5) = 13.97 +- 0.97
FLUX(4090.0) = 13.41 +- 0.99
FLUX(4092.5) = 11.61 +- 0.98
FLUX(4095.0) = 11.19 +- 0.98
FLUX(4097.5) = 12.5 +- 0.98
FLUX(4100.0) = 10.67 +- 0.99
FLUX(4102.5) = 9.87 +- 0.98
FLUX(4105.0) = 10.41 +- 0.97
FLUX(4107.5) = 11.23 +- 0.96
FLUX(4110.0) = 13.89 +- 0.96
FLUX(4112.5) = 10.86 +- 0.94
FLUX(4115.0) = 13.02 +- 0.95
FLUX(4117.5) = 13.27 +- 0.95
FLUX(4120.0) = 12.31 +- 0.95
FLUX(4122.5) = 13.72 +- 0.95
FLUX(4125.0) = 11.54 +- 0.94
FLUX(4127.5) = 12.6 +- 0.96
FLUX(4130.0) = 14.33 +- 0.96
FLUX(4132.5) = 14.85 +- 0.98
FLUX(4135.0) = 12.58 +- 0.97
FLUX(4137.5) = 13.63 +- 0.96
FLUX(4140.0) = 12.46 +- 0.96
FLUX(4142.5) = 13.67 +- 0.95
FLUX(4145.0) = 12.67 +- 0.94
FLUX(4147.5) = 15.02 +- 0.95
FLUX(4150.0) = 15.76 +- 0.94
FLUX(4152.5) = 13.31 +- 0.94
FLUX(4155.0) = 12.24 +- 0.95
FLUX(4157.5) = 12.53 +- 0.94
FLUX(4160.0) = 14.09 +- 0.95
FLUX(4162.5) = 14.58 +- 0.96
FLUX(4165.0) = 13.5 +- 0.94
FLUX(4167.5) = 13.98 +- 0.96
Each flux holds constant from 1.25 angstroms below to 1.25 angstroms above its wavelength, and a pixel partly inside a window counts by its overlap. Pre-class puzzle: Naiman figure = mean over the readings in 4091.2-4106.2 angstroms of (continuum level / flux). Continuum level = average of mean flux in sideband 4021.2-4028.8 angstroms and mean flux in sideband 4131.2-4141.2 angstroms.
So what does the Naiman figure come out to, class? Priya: 1.22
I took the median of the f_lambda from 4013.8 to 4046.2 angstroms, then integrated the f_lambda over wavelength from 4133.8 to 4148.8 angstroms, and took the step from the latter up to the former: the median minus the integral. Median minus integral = -186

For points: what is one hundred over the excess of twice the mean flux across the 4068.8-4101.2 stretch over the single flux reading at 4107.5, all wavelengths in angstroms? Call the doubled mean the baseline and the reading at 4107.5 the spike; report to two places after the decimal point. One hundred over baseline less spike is 7.25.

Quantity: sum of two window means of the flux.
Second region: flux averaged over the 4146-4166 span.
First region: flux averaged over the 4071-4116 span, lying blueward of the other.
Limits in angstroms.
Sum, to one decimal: 26.0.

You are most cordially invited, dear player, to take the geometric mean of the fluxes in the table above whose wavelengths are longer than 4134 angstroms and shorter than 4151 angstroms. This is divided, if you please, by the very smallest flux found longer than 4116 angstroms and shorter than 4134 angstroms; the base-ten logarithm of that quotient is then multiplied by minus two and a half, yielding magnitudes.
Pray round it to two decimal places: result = -0.18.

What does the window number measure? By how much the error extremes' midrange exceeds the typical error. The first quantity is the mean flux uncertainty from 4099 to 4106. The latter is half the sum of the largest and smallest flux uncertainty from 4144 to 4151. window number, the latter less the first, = -0.035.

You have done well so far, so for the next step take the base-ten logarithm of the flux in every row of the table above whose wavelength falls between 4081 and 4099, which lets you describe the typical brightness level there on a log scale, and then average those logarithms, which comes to 1.09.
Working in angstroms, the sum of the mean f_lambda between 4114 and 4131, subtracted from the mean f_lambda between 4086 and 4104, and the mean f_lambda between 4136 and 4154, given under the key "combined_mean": 12.7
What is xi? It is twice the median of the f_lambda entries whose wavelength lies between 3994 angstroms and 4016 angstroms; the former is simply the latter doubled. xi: 27.1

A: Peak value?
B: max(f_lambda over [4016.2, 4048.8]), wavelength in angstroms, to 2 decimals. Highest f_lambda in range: 16.12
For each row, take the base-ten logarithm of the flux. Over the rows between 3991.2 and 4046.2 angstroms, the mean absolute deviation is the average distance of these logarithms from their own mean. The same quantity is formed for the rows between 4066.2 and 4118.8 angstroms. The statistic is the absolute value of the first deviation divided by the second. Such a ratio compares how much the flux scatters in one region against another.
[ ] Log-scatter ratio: 0.62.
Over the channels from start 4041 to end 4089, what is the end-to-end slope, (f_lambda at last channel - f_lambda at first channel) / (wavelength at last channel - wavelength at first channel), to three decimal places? -0.012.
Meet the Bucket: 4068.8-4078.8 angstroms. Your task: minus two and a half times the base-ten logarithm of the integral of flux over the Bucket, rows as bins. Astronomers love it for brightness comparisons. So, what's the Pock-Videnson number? -5.3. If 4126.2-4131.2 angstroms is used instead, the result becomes -4.6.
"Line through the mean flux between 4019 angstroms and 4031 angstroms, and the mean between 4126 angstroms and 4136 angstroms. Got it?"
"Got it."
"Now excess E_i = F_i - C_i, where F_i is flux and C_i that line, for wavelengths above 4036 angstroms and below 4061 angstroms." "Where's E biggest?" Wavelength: 4037.5 angstroms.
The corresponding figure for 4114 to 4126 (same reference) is 4122.5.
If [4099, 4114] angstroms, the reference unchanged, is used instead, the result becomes 4110.0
